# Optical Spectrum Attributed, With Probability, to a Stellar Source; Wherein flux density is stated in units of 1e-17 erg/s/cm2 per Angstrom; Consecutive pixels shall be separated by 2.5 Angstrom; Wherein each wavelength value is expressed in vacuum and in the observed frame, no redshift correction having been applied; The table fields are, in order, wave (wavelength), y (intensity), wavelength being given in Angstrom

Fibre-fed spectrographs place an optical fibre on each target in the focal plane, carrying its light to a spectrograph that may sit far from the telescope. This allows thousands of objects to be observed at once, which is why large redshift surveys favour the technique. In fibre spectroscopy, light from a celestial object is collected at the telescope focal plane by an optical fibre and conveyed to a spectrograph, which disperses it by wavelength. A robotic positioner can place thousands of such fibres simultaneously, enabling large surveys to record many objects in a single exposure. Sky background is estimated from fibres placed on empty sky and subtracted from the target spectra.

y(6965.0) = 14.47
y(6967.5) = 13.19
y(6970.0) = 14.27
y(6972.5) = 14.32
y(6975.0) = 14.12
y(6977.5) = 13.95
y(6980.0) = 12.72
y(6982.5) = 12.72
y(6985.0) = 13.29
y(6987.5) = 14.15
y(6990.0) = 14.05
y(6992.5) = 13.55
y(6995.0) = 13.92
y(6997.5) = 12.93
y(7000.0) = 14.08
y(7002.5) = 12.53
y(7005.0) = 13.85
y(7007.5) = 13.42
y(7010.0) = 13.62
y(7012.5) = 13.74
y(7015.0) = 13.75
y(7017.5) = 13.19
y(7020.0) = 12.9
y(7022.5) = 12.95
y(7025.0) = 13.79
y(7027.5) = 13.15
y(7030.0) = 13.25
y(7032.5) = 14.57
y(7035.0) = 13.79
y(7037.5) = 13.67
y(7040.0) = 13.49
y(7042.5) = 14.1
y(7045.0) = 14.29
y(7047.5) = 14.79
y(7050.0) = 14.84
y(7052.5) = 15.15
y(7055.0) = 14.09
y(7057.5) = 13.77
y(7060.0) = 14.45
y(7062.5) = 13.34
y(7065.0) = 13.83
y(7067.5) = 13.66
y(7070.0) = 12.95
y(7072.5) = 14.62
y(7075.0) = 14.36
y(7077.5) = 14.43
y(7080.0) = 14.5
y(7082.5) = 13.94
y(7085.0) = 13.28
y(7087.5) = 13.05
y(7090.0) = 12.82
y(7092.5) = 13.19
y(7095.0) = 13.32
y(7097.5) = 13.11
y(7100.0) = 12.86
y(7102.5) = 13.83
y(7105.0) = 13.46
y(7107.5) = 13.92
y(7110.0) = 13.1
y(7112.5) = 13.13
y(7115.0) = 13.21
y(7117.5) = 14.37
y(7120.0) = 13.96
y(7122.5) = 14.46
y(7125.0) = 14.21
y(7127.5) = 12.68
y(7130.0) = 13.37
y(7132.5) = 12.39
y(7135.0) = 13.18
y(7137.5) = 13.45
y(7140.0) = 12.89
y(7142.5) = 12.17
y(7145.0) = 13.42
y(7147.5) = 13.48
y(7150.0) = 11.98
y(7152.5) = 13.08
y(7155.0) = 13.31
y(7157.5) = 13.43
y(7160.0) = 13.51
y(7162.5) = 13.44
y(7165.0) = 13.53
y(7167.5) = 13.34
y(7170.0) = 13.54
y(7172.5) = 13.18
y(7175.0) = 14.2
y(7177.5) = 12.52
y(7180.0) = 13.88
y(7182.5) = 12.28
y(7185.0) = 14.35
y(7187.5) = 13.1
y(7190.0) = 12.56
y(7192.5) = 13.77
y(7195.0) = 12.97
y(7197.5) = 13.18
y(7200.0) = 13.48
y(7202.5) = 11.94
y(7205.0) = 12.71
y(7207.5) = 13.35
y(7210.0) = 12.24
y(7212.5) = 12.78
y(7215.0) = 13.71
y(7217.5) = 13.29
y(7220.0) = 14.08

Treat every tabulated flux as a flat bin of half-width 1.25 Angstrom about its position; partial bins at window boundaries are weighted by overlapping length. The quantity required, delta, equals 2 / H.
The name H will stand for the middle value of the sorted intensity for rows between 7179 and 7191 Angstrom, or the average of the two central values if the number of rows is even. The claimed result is 0.153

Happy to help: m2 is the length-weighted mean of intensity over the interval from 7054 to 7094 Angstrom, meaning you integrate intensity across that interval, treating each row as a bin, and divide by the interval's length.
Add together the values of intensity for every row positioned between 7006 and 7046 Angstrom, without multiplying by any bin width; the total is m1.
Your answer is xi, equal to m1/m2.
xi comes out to 15.8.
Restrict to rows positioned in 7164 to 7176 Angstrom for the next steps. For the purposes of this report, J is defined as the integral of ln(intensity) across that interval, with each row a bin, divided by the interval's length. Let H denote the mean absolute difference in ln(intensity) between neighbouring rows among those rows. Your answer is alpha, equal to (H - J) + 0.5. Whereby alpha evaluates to -2.07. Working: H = 0.033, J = 2.606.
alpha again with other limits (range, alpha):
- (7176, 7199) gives -1.99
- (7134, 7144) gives -2.02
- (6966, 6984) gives -2.08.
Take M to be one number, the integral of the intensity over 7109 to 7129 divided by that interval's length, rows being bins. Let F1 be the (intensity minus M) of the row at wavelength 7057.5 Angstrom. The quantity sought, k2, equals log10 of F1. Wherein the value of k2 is -0.9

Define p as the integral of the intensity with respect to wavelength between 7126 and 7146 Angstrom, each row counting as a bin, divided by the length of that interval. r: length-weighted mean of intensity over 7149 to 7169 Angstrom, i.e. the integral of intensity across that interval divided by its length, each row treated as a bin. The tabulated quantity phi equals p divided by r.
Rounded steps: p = 13.0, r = 13.2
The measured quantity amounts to 0.98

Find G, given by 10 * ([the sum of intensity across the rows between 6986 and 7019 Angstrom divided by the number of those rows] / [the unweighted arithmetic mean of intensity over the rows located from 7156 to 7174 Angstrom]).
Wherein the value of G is 10.13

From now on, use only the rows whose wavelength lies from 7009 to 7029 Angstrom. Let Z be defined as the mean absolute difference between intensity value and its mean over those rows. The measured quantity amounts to 0.34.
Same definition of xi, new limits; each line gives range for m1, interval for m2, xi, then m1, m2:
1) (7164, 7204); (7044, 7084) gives 14.9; 212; 14.2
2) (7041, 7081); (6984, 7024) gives 16.8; 227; 13.5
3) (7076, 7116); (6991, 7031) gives 16.0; 215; 13.4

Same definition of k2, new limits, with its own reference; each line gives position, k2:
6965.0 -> -0.1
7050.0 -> 0.1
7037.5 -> -1.6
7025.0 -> -0.8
